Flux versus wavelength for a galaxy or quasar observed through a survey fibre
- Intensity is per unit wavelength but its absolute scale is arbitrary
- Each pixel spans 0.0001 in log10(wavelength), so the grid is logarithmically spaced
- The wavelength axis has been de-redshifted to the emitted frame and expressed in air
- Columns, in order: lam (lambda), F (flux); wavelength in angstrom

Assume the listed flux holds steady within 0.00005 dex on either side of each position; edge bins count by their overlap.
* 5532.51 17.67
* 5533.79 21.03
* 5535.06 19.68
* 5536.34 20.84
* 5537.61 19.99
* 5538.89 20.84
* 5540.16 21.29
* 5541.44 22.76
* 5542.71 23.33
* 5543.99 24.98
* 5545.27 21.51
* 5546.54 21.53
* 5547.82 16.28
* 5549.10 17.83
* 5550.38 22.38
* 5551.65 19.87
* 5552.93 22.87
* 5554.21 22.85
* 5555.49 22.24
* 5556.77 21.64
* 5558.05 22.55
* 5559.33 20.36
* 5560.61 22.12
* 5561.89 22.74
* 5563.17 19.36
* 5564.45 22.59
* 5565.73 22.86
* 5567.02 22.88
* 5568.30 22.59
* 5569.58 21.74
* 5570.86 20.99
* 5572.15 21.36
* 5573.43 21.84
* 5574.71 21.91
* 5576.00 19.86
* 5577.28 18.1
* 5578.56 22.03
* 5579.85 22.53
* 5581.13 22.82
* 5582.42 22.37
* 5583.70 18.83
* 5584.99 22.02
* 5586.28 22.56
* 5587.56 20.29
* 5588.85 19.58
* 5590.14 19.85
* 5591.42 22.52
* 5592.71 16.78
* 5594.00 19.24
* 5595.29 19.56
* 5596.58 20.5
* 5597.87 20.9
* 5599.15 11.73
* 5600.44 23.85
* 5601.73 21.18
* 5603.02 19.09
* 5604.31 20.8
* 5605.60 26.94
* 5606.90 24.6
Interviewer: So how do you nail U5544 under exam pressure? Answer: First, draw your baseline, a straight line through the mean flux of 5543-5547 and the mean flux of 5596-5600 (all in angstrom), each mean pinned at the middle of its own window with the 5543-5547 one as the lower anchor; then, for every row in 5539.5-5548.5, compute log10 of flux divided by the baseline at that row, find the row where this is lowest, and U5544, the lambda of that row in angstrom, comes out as 5547.82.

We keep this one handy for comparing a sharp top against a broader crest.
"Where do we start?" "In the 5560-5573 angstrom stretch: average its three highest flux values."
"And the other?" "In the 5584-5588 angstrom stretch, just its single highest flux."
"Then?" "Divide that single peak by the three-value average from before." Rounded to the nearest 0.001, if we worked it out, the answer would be 0.988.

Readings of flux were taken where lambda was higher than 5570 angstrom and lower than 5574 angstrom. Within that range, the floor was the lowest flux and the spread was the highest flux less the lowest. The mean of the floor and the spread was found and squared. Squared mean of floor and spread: 119.2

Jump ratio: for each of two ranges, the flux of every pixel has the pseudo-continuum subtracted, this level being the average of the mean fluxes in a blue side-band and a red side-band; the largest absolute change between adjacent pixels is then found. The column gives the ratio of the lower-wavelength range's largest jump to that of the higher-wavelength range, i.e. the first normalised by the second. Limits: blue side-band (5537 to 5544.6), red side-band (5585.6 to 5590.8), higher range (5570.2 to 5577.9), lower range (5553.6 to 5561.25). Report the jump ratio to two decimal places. 1.07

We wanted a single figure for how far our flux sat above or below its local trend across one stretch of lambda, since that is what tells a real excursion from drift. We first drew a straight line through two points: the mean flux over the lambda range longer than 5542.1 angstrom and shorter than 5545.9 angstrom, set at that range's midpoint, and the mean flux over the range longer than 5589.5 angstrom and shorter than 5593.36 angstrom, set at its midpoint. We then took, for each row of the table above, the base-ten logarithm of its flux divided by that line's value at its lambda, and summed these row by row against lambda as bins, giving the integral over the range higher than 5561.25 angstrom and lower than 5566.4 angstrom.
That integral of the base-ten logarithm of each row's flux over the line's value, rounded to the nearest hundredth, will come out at 0.01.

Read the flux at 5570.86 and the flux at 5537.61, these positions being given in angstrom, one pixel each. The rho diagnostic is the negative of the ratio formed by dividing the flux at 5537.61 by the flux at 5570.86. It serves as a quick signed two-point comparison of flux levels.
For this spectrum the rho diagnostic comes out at -0.95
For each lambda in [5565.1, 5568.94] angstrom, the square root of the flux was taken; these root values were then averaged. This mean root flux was 4.77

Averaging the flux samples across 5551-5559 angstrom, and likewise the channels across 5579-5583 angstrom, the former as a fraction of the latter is 0.97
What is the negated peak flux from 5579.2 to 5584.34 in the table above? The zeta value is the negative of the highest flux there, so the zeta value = -22.8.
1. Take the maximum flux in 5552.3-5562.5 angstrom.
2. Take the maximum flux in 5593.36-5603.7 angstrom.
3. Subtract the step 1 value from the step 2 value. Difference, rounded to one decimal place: 1.0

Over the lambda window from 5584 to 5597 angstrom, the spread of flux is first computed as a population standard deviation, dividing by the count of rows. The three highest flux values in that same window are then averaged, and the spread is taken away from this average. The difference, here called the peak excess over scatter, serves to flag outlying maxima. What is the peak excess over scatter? 20.7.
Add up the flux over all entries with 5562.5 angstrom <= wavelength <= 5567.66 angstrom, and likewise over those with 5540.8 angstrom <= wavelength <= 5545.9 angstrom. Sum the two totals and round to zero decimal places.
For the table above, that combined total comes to 180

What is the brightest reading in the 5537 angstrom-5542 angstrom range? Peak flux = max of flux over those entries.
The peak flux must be 22.76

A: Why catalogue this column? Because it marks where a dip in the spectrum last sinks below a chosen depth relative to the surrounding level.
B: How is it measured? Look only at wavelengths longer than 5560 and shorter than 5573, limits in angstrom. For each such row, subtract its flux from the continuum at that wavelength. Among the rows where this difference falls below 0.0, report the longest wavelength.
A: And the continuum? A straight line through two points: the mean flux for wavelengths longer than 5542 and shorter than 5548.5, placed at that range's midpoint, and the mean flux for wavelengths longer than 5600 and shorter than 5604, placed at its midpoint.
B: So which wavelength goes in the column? 5569.58 angstrom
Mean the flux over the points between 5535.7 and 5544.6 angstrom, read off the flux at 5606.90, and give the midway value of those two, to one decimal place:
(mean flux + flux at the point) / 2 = 23.3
